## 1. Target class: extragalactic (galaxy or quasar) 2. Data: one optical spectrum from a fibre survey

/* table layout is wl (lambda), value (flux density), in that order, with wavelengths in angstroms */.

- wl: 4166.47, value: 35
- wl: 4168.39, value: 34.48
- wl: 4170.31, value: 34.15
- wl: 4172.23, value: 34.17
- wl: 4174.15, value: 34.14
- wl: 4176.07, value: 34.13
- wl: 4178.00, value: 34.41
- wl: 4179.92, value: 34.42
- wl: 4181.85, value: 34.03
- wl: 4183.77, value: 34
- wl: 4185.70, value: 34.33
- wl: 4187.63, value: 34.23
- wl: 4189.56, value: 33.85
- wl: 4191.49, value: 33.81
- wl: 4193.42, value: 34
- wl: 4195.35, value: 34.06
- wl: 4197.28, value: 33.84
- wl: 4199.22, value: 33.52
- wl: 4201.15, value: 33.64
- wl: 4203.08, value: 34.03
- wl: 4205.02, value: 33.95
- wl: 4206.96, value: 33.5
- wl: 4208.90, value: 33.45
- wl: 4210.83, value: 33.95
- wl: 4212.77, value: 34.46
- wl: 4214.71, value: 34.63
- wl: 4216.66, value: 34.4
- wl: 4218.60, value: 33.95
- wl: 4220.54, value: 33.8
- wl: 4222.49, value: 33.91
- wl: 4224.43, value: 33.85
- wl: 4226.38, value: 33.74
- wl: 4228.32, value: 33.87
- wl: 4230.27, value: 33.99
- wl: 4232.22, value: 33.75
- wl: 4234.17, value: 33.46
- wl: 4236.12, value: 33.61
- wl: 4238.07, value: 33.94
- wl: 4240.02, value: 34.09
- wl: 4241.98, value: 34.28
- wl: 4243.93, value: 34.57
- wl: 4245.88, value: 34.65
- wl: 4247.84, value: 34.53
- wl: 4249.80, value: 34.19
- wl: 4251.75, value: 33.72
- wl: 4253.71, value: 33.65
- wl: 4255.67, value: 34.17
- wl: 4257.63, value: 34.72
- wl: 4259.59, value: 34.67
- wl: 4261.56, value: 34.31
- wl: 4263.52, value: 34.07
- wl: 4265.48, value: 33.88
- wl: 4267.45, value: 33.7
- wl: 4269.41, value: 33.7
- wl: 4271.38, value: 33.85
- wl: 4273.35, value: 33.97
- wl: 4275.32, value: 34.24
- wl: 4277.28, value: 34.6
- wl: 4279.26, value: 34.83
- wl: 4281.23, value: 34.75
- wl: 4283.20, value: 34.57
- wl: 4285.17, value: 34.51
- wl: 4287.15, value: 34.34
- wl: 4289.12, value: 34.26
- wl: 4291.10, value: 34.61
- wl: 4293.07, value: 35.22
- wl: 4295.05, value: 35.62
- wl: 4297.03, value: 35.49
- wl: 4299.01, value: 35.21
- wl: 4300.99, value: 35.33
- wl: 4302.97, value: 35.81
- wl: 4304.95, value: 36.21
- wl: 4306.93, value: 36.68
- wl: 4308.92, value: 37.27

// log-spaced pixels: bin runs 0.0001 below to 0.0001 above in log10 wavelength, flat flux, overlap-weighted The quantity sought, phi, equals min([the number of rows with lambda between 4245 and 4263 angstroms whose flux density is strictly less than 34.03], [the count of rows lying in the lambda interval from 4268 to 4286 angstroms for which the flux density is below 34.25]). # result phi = 2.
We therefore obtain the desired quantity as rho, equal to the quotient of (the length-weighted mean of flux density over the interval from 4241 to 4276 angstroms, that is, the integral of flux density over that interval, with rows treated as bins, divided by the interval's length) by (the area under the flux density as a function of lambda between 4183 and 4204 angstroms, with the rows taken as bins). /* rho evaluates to 0.048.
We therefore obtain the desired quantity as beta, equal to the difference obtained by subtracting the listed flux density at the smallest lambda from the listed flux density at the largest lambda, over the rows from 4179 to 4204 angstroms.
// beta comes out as -0.39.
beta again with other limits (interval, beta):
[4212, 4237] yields -0.85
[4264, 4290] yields 0.38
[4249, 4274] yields -0.22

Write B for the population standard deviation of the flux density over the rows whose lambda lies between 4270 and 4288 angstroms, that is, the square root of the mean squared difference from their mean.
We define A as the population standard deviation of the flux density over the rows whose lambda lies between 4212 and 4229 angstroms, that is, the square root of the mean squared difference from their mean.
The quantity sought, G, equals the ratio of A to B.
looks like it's 0.99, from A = 0.31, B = 0.32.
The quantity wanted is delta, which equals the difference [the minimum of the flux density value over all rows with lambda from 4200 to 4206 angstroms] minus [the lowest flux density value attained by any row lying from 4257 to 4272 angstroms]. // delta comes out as -0.06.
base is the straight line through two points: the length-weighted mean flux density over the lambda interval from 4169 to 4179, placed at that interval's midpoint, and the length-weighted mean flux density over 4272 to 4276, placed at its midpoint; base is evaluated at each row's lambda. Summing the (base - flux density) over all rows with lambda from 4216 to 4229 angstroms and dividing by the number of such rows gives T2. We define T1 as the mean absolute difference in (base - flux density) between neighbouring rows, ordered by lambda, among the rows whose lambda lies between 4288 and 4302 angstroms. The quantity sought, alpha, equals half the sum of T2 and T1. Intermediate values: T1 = 0.32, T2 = 0.2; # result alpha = 0.26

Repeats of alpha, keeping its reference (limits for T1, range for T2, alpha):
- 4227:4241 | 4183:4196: 0.18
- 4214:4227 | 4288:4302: -0.46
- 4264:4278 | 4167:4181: 0.07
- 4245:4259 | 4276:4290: -0.09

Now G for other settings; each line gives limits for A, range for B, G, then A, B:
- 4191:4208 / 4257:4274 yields 0.56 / 0.20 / 0.37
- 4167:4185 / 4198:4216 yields 0.42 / 0.17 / 0.40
